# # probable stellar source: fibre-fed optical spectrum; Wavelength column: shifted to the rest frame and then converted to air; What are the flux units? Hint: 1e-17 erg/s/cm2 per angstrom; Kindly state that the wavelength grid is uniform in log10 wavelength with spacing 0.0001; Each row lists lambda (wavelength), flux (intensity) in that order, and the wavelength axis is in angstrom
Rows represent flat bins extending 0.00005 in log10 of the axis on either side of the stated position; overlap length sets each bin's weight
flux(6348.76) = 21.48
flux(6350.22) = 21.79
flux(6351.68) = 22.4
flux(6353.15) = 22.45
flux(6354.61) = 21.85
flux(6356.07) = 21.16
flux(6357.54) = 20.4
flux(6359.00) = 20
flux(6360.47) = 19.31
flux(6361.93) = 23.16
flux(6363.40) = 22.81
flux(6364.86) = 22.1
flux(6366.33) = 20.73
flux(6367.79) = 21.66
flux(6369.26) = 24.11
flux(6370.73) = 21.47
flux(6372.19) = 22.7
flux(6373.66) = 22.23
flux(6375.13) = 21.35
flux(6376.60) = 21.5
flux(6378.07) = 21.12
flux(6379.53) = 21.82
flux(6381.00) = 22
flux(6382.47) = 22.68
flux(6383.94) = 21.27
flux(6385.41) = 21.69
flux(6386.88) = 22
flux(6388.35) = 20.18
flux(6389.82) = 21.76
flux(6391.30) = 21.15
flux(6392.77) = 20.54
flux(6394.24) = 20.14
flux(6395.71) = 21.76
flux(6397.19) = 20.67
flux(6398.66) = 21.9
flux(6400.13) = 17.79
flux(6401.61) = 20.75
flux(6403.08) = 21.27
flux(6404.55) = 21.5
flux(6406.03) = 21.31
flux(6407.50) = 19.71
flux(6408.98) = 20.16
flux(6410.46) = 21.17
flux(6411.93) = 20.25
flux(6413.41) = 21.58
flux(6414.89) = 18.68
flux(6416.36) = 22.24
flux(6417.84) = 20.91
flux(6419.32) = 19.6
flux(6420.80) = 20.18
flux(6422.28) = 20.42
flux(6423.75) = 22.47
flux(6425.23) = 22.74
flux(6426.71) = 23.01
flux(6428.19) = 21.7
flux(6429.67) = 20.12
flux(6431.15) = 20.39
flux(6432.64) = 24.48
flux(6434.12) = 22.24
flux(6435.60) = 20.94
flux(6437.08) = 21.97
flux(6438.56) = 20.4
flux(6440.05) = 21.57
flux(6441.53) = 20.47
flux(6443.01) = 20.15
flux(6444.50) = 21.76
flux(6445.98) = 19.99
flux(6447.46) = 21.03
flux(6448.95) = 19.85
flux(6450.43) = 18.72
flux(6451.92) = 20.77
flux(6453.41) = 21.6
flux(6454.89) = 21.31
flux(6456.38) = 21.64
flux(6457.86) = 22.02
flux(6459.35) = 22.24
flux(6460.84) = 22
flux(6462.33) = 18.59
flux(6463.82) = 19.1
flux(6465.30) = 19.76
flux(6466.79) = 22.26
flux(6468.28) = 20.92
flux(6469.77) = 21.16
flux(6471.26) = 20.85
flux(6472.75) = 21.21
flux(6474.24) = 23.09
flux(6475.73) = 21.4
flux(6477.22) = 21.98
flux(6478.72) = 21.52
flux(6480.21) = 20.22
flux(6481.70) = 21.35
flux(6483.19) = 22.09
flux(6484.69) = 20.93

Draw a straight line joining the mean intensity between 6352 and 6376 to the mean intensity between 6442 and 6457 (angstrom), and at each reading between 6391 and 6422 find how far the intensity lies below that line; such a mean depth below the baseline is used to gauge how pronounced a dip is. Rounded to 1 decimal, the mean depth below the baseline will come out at 0.6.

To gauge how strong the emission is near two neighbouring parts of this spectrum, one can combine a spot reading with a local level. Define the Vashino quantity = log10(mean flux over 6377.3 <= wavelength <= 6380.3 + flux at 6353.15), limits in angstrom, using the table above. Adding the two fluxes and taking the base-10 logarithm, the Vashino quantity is 1.64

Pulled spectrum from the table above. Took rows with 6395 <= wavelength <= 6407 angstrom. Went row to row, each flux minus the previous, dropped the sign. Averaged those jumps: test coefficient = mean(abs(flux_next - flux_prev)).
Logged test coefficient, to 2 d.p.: 1.48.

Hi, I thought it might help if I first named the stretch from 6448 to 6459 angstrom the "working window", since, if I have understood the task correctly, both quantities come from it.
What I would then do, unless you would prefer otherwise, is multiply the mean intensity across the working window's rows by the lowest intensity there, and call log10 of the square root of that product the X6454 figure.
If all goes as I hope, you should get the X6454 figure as 1.296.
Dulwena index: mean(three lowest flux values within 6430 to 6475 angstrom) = 18.8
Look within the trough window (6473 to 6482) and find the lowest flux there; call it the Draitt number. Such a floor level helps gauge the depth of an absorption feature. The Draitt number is 20.22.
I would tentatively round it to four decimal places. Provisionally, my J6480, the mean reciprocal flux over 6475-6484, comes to 0.0467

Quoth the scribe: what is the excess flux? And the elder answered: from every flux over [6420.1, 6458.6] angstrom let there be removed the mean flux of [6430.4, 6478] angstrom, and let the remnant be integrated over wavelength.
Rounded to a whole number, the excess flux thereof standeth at 4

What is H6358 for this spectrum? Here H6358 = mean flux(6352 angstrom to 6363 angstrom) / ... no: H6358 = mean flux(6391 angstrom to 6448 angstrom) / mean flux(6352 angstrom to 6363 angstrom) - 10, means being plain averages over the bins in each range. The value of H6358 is -9.01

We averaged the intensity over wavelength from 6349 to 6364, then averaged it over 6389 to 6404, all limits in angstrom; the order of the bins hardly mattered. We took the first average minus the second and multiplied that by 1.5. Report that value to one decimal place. 1.1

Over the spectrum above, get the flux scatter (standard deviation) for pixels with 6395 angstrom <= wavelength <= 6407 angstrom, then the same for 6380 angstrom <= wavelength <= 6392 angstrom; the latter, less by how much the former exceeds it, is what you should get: 0.2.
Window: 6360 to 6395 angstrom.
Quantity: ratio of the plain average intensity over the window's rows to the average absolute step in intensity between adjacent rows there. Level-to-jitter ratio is 21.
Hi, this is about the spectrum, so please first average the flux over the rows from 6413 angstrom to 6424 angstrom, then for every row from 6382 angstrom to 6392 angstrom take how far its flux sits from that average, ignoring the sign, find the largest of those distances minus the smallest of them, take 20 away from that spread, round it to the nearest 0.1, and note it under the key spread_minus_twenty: -18.5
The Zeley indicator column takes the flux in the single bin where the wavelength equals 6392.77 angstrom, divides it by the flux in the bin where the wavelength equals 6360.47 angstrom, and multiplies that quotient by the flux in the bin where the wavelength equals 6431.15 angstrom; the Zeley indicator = 21.7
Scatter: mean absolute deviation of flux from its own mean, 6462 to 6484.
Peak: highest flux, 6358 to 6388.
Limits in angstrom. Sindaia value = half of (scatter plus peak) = 12.5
